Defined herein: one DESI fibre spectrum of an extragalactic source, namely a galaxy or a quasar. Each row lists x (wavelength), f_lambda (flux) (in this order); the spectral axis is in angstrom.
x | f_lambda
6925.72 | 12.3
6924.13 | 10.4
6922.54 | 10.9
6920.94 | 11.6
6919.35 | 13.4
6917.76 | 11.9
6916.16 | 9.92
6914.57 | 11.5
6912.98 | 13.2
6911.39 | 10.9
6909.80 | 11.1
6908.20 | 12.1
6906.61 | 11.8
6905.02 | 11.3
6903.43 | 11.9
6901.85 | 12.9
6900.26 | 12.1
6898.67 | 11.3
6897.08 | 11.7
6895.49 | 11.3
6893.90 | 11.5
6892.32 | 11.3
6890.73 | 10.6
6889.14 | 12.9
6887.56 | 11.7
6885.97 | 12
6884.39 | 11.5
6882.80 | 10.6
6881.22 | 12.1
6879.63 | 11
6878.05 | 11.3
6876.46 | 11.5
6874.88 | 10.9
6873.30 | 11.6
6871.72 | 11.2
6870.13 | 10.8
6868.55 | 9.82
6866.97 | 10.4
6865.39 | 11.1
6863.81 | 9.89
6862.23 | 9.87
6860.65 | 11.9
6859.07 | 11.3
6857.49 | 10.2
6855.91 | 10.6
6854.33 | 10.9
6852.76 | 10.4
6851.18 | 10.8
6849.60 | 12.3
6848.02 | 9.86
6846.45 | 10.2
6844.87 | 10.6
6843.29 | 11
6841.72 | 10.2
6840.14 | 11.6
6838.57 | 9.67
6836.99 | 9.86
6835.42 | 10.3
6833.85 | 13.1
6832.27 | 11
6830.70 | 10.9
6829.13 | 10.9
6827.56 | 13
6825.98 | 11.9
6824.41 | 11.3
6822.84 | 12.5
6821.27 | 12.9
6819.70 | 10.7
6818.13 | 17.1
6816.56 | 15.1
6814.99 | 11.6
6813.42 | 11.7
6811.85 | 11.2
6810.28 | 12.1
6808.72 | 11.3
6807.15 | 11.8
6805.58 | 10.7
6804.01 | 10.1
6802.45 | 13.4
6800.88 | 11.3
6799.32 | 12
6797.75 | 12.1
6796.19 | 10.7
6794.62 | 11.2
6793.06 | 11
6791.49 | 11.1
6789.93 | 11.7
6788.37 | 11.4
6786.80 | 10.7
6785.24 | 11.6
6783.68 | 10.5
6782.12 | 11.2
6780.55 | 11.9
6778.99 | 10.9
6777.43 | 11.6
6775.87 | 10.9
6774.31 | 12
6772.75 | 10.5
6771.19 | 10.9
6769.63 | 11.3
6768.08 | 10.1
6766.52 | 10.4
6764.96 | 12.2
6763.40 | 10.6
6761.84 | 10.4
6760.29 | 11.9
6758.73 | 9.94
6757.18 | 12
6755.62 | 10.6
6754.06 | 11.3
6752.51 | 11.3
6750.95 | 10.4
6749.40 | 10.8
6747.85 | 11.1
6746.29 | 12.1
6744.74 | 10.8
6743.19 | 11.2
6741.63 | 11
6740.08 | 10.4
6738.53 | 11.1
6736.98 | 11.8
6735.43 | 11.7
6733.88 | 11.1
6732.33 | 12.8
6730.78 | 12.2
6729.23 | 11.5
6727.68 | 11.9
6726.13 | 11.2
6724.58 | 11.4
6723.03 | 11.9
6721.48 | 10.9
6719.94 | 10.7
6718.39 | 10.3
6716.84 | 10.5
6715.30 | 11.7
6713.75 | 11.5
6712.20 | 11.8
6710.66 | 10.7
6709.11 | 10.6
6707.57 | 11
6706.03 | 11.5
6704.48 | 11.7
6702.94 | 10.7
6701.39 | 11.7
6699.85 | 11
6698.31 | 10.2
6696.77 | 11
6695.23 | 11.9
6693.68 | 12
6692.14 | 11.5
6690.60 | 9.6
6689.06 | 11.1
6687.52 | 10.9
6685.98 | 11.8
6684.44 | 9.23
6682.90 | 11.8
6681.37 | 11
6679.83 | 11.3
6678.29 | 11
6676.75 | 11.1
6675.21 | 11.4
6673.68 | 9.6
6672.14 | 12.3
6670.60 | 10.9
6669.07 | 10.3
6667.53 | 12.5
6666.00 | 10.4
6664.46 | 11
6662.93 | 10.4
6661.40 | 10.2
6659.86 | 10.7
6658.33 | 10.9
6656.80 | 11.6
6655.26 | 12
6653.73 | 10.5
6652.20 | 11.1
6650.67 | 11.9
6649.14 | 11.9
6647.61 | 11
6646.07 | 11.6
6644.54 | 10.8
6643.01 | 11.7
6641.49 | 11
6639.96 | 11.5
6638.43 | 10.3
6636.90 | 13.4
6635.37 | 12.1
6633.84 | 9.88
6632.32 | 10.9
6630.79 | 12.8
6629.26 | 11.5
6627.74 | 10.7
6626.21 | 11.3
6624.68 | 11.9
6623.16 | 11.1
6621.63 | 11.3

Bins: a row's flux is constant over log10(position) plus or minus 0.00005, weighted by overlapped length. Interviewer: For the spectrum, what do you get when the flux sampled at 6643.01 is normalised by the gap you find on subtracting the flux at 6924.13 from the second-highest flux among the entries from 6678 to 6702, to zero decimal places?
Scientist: 8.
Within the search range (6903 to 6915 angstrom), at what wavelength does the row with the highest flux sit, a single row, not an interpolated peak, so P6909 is 6912.98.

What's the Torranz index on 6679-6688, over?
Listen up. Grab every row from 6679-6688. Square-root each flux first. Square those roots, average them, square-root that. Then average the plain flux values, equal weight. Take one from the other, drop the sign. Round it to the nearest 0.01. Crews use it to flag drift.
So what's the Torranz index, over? 7.69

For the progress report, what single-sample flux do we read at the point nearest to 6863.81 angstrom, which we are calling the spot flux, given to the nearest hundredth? 9.89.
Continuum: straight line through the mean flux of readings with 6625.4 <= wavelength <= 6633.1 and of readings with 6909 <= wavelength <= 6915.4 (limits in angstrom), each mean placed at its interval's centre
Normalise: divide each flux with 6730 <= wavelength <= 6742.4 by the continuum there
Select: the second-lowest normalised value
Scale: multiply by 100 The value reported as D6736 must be 95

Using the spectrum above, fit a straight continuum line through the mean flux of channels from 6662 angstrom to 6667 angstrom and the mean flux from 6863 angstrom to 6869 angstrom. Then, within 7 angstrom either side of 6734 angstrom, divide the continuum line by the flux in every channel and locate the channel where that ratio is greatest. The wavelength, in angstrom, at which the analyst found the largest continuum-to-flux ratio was 6740.08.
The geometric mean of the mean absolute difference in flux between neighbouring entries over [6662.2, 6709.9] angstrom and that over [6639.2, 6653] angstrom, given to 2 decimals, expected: 0.81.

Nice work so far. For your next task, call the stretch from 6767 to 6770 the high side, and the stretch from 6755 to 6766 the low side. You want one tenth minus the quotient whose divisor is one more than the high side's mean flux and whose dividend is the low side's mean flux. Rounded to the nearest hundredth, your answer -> -0.85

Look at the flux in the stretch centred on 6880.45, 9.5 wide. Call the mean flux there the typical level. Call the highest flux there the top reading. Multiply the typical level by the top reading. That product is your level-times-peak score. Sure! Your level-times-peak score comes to 137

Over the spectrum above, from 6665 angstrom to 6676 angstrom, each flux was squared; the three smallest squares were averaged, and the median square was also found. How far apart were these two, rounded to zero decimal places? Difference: 17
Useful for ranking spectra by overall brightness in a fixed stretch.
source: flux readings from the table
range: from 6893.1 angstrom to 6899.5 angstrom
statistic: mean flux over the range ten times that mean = 114.5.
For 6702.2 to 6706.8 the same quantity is 113.0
